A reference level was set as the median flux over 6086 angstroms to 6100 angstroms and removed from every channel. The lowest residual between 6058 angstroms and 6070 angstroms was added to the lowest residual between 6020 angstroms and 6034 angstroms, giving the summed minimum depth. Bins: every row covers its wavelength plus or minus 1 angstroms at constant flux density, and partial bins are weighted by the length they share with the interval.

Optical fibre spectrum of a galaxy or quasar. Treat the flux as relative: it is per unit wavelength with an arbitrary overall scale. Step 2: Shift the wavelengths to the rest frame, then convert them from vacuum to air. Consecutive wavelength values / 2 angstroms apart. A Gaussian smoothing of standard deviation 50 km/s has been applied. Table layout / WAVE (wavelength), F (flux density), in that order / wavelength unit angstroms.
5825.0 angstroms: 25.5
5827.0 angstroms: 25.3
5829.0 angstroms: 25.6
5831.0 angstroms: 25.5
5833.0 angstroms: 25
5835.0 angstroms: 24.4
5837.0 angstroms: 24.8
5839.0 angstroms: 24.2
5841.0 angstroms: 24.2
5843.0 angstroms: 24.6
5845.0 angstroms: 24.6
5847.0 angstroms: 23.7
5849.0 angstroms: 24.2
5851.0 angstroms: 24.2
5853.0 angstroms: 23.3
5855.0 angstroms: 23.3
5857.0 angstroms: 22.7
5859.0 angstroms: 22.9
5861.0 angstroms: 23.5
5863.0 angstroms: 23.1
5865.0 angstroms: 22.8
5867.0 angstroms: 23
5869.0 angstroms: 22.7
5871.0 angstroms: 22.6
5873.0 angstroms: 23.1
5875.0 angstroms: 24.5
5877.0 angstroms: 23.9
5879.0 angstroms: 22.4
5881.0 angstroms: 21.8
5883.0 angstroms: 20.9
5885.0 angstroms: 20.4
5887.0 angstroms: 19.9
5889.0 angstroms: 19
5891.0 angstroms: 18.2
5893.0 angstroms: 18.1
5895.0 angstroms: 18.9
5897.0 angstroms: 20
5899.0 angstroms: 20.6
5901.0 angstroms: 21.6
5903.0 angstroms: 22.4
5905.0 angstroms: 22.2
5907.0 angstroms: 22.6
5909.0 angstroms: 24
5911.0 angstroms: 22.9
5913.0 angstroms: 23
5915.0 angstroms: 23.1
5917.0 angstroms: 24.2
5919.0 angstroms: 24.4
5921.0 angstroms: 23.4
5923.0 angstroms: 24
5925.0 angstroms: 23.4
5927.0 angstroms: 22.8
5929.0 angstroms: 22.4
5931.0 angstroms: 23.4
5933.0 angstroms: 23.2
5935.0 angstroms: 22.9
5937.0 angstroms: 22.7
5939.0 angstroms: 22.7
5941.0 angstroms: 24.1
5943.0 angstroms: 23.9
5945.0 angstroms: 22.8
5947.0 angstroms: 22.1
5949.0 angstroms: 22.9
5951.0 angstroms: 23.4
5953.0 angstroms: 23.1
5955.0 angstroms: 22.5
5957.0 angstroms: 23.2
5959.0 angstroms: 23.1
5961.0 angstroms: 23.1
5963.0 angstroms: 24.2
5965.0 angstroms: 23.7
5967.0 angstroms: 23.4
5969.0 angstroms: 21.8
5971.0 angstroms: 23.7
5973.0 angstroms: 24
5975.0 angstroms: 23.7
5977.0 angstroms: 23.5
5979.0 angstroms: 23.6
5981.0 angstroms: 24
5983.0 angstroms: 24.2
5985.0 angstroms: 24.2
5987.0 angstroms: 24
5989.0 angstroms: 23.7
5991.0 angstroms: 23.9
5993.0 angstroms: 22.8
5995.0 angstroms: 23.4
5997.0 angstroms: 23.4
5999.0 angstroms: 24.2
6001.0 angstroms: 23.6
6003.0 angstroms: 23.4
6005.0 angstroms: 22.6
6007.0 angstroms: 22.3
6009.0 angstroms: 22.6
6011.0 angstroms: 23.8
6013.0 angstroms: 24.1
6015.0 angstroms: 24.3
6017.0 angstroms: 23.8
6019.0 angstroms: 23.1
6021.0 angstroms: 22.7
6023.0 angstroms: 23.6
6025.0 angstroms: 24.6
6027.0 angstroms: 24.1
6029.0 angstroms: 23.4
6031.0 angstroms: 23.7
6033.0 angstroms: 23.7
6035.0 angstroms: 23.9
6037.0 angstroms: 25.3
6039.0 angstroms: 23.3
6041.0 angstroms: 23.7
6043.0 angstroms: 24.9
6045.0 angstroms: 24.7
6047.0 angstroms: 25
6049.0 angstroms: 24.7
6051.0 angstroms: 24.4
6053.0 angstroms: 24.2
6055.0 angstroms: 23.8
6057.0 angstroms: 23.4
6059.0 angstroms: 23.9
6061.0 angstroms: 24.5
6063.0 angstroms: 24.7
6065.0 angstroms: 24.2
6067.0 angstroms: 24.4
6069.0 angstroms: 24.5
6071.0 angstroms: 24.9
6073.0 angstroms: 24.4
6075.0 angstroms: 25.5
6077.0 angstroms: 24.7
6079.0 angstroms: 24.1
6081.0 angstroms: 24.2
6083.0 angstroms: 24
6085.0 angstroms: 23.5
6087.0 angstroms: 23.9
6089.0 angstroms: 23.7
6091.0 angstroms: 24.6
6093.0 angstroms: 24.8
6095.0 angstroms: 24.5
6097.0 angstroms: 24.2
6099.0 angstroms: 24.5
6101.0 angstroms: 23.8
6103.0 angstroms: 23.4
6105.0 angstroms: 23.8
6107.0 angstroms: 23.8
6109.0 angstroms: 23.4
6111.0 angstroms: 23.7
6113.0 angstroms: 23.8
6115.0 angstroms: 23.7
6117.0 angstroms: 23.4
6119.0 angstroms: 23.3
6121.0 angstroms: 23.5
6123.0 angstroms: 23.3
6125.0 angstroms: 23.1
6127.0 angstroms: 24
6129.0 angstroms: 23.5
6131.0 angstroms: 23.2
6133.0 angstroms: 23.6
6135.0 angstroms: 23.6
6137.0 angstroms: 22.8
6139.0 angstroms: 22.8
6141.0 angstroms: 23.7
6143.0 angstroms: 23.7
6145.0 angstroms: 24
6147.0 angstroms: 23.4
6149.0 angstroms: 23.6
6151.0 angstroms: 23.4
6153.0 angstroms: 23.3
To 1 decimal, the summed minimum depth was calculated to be -2.4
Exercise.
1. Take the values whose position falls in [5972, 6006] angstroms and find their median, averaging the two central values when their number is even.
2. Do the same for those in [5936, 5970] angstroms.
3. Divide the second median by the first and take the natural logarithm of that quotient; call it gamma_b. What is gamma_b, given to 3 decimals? -0.026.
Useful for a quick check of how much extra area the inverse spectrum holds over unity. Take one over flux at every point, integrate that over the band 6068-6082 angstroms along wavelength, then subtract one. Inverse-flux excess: -0.431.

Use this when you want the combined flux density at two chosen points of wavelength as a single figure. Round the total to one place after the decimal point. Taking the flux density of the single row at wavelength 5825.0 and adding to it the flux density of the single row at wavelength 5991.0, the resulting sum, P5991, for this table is 49.4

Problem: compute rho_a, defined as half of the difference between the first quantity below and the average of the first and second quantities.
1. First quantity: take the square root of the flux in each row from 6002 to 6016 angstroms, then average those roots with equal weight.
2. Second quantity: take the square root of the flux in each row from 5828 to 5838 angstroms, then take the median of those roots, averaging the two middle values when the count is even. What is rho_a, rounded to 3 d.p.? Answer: -0.043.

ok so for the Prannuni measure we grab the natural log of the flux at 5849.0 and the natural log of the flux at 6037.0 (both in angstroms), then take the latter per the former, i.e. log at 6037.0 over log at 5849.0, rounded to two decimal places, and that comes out 1.01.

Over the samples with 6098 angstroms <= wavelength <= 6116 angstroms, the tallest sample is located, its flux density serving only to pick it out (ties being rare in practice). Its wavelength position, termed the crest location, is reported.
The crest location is 6099.0 angstroms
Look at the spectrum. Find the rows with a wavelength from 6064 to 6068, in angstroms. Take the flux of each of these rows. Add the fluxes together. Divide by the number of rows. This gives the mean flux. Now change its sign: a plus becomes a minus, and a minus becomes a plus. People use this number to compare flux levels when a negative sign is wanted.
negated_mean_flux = -24.3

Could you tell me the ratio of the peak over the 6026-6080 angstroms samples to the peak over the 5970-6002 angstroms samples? 1.05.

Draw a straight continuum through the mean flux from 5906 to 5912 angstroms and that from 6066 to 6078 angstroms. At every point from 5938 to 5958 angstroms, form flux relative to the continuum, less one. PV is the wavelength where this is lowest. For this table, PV 5947.0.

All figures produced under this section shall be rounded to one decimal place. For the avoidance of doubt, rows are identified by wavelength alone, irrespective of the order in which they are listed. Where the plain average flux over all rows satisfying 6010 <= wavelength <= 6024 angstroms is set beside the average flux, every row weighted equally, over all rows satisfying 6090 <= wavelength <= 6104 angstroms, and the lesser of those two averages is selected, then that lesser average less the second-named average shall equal -0.6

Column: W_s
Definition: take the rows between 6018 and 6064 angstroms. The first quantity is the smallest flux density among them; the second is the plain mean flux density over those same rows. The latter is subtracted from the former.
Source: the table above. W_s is -1.4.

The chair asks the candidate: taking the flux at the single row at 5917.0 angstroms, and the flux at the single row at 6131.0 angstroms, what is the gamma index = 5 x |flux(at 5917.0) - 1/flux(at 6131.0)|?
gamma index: 121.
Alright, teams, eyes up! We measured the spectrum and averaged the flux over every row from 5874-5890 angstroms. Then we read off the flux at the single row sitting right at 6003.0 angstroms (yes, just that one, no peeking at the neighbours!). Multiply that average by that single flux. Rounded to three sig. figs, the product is 505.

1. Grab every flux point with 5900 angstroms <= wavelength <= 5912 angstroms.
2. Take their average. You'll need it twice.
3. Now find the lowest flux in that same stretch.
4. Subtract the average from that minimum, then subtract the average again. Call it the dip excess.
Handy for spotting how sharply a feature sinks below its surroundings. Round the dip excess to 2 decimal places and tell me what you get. -23.63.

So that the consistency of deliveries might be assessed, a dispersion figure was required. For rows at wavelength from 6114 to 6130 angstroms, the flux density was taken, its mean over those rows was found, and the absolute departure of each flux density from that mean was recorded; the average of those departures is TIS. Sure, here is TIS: 0.20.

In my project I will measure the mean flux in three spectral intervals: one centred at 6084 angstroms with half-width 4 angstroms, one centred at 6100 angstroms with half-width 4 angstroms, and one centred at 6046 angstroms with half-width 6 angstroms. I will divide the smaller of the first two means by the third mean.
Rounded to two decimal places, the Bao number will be 0.97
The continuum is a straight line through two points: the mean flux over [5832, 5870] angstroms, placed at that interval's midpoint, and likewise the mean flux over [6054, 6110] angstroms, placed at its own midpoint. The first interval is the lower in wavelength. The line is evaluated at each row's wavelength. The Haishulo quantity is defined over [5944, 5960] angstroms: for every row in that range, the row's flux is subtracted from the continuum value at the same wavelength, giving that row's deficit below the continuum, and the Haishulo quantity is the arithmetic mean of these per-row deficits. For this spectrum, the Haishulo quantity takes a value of 1.0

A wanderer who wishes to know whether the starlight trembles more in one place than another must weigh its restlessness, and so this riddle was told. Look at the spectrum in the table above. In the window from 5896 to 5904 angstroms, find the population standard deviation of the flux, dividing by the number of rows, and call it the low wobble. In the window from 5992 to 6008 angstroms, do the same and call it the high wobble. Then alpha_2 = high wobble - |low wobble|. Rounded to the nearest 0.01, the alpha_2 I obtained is -0.35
